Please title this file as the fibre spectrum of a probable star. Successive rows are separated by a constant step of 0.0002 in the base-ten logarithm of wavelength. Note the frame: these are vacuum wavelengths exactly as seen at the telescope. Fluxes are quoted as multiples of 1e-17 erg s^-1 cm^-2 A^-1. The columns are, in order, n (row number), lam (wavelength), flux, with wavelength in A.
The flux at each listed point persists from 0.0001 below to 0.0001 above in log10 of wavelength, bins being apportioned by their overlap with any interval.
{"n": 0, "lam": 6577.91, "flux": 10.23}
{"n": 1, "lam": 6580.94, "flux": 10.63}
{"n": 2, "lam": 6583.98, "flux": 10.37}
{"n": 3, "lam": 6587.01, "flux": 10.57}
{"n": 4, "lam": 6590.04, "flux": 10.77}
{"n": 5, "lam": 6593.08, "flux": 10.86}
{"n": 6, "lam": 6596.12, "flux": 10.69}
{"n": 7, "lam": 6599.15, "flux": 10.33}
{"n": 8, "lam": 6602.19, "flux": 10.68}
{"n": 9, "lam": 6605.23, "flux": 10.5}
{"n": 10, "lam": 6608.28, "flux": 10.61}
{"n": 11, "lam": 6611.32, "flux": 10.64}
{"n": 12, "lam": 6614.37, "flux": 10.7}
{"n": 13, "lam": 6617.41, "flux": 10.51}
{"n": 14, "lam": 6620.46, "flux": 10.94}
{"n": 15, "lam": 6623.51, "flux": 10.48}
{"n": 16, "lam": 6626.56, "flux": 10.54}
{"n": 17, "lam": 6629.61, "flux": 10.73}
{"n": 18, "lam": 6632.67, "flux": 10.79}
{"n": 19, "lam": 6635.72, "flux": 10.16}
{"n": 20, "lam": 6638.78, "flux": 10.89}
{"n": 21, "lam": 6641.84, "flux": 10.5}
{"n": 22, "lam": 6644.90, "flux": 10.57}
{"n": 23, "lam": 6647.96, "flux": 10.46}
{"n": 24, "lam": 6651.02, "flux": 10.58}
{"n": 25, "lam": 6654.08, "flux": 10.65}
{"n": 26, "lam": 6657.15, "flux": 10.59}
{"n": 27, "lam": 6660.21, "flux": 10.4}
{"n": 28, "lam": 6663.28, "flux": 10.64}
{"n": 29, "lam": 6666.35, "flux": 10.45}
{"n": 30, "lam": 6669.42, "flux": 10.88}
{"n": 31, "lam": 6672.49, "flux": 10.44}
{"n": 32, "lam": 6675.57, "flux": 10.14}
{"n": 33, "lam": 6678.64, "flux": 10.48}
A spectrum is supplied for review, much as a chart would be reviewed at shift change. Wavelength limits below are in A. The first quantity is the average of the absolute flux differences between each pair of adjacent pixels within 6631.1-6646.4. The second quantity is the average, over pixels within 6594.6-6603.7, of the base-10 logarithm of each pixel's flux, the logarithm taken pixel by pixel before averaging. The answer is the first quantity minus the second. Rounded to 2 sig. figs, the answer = -0.57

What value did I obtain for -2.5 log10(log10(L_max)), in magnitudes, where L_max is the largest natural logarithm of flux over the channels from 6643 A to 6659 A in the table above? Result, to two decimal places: 1.07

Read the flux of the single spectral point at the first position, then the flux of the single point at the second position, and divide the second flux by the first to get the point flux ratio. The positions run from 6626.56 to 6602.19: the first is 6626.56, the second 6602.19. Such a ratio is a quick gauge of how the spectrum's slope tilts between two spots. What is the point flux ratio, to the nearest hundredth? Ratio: 1.01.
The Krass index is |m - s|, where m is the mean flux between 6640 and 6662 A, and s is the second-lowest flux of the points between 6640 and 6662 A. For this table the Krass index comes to 0.08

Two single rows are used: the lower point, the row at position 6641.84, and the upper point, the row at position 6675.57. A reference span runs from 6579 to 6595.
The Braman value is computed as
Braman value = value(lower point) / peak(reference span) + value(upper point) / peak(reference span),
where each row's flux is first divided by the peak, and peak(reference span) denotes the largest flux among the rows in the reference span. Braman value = 1.90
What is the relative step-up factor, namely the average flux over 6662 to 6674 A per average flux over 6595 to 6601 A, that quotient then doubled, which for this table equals 2.02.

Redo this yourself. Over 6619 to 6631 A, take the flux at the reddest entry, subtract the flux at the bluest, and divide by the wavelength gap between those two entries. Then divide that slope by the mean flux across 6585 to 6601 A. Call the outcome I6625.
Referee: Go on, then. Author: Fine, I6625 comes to -0.0022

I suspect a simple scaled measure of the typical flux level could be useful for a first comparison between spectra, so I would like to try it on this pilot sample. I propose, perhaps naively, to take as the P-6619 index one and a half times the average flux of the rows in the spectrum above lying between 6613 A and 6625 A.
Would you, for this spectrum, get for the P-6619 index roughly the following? 15.99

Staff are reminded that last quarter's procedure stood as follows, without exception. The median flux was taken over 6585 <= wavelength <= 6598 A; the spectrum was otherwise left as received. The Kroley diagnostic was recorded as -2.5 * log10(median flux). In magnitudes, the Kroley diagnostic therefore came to -2.58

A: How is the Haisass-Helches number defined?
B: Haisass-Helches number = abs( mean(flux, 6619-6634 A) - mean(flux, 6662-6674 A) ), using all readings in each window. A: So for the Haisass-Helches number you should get 0.09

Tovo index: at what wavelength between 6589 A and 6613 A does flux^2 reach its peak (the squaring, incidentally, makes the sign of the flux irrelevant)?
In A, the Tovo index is 6593.08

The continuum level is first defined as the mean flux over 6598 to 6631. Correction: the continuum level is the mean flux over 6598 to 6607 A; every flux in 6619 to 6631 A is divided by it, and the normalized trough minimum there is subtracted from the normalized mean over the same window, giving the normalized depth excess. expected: 0.018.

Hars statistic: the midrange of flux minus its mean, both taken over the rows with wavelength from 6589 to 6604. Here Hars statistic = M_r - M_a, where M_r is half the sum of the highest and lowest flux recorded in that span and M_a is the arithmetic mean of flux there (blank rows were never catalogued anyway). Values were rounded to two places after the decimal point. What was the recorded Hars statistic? -0.07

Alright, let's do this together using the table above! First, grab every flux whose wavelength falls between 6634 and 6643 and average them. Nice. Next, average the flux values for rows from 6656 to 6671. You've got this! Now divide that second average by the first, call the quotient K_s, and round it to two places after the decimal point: 1.01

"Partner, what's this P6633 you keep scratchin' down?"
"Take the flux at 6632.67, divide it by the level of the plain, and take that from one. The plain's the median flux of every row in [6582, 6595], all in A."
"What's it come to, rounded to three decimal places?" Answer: -0.011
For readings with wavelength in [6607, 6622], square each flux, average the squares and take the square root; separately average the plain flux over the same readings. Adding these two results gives 21.4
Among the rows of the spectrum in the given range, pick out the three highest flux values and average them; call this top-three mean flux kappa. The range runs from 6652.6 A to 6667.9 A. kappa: 10.6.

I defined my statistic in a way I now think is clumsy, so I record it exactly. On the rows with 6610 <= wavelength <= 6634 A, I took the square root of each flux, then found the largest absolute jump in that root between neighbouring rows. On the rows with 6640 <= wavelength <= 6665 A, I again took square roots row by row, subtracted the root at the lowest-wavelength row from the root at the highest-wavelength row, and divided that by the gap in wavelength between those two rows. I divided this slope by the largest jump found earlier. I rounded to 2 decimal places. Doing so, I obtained 0.01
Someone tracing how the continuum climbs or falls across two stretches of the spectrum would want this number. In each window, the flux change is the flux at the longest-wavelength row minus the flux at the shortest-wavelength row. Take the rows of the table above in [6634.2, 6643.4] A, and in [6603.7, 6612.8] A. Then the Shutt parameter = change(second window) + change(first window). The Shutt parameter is 0.48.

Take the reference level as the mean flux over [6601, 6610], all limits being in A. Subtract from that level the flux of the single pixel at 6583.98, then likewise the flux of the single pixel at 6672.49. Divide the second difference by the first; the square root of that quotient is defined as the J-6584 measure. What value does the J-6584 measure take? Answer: 0.83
